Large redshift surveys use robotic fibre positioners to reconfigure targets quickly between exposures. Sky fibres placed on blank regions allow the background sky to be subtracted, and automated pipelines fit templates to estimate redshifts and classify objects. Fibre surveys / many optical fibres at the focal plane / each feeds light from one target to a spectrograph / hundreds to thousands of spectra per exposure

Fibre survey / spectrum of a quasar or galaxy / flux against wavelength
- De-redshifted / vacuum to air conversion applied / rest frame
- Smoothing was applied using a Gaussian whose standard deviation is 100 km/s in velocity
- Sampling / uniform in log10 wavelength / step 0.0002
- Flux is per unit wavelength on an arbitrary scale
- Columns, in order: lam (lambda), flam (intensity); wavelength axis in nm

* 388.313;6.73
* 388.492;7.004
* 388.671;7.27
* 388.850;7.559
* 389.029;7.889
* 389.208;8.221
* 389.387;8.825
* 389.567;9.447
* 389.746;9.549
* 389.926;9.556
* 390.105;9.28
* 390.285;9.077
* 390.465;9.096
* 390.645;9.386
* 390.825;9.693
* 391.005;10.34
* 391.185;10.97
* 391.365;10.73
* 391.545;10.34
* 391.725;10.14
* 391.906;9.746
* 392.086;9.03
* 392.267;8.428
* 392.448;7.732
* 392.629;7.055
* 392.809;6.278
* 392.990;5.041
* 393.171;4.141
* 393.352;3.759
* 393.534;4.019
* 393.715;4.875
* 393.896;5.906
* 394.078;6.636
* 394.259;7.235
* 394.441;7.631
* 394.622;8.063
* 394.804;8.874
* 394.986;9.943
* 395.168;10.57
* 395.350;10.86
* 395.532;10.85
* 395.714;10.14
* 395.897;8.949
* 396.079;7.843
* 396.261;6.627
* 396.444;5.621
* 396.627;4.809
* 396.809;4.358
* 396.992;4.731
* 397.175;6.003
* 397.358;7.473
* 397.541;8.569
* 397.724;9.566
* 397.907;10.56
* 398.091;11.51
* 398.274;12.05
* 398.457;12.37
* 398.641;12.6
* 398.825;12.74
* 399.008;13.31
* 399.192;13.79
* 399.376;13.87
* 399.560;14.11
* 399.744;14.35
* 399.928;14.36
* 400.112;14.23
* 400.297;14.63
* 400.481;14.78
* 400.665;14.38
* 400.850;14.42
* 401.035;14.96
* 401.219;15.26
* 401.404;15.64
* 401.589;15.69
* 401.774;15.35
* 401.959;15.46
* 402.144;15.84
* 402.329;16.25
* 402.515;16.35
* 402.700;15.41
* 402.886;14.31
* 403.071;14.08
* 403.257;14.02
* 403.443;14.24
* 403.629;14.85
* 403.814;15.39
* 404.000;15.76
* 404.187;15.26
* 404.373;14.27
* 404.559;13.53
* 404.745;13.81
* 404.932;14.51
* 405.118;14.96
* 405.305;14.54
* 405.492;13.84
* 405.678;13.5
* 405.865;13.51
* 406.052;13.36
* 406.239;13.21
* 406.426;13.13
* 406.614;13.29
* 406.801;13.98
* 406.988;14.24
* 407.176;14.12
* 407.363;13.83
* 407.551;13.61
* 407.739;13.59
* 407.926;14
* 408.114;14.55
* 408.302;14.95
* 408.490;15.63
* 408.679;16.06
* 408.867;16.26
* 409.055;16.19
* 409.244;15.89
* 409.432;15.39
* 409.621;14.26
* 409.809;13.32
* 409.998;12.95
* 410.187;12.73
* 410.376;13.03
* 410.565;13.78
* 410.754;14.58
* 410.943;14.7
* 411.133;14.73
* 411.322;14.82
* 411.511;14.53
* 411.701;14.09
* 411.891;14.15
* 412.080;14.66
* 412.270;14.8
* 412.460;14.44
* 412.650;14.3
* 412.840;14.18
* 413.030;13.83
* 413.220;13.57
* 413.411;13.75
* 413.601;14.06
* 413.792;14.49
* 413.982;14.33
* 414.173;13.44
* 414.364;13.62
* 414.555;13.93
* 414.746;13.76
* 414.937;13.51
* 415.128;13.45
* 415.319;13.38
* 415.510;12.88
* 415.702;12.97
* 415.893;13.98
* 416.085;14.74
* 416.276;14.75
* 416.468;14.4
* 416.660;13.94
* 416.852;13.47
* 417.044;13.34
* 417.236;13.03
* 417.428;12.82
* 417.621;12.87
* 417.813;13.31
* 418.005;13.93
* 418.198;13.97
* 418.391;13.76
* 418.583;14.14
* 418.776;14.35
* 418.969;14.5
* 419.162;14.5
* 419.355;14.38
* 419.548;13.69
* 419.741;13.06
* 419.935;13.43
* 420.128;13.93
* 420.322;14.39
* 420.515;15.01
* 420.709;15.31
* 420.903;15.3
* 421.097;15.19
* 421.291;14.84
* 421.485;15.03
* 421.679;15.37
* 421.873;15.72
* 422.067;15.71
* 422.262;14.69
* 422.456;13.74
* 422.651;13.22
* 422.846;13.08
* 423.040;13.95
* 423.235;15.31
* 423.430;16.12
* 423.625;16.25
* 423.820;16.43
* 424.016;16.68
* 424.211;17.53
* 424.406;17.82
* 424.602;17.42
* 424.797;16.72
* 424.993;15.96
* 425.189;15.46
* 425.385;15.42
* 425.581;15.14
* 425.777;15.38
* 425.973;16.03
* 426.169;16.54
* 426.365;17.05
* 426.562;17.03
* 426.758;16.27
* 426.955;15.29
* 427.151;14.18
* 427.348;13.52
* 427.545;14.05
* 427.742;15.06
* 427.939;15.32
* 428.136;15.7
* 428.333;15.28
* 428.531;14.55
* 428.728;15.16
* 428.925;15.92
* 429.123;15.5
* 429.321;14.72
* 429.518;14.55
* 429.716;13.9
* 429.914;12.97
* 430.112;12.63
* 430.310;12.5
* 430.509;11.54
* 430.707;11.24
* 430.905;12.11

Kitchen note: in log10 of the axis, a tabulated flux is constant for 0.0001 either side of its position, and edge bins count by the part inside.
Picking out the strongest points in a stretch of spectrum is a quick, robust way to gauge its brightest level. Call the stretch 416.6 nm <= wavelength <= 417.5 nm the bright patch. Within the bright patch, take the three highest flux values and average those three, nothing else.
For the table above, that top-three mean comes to 13.6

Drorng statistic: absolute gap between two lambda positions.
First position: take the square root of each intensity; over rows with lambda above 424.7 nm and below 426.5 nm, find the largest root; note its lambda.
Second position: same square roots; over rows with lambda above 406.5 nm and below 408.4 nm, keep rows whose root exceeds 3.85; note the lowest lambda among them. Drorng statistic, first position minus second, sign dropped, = 18.06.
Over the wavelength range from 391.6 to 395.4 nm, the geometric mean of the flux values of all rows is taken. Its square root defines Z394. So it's 2.7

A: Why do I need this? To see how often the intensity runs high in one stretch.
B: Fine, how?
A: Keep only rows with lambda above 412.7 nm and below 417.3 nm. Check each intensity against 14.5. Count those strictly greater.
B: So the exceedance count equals 2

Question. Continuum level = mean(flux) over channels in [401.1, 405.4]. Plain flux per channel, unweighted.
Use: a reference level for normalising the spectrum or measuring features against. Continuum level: 15.0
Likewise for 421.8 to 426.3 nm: 15.7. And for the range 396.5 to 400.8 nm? 11.3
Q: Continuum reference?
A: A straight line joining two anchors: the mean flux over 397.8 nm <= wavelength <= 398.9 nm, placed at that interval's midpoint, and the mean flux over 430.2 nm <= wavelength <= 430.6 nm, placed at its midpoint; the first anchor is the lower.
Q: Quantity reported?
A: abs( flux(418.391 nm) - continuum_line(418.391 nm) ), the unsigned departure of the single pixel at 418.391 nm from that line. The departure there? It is 1.8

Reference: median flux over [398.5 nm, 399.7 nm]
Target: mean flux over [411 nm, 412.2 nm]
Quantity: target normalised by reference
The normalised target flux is 1.07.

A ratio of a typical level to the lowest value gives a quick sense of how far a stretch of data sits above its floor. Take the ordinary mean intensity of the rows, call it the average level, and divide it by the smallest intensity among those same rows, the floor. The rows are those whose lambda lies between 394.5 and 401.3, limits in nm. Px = 2.49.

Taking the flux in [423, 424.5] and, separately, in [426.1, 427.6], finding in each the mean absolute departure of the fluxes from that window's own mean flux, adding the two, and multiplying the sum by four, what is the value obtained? 8.34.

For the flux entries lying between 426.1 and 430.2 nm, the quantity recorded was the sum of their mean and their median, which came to 30.2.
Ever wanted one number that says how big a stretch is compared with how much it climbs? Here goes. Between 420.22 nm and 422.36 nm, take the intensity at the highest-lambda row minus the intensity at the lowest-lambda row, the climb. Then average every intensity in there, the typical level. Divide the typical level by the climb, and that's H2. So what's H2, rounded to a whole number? 50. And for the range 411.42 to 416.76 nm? -24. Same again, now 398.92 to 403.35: 21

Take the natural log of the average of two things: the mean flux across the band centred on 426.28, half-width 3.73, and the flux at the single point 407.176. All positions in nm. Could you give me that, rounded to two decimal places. 2.69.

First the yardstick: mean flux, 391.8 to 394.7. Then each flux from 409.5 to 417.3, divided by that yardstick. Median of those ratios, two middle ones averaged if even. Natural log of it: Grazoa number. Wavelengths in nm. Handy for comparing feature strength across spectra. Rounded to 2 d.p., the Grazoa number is 0.75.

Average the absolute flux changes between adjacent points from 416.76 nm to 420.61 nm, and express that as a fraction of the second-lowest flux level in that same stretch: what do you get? 0.0251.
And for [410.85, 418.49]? 0.0228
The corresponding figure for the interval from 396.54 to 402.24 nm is 0.0963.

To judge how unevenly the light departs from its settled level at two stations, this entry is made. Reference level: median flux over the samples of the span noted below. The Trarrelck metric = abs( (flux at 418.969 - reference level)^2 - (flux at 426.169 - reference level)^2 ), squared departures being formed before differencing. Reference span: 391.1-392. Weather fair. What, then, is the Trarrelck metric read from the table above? 21.1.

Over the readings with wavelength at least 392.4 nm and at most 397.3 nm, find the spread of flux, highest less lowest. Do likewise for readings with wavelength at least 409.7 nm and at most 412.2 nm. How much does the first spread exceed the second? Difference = 5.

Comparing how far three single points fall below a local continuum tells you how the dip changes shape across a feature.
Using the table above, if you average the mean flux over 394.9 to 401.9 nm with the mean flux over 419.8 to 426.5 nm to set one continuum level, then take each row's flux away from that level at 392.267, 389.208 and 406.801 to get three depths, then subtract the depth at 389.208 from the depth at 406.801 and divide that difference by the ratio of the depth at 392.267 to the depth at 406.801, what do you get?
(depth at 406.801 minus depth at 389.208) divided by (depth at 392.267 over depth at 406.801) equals 1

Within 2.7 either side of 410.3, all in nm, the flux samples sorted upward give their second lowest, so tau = 12.95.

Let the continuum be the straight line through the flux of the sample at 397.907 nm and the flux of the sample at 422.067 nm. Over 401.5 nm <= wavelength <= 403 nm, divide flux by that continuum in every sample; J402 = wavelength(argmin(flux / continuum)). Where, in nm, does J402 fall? 402.886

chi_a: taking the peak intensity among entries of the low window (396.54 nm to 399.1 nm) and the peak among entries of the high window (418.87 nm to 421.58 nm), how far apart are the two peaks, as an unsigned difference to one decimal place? 2.0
